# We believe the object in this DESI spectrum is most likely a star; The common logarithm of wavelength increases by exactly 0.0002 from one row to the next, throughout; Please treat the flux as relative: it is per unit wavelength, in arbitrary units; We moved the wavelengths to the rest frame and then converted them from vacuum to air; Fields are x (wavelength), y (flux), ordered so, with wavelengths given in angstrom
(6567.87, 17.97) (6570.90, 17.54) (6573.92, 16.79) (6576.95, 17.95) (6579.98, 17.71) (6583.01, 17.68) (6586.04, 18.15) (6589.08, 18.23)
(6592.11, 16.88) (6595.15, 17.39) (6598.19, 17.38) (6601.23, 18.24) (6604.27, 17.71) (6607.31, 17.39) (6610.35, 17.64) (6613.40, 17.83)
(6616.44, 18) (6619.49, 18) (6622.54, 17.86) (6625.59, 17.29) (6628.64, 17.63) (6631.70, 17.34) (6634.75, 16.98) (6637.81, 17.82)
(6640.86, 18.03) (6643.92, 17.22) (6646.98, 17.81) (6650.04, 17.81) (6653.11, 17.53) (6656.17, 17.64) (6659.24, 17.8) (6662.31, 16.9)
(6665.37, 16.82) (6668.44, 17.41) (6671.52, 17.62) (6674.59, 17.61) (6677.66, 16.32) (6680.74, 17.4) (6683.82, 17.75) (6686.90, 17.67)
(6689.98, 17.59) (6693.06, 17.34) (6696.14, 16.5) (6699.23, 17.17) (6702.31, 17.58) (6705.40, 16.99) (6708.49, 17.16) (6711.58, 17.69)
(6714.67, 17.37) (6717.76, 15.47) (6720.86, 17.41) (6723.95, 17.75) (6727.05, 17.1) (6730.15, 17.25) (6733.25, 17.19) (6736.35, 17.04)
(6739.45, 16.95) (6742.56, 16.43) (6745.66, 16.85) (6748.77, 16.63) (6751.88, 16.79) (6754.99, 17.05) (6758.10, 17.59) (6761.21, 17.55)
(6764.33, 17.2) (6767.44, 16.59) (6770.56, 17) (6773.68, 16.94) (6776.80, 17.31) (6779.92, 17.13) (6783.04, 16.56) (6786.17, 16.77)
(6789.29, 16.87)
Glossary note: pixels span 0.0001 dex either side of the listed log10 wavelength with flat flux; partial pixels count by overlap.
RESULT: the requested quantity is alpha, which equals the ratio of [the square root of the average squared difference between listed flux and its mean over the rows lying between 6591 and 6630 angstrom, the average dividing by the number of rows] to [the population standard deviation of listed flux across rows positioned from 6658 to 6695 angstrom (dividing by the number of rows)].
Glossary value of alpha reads 0.82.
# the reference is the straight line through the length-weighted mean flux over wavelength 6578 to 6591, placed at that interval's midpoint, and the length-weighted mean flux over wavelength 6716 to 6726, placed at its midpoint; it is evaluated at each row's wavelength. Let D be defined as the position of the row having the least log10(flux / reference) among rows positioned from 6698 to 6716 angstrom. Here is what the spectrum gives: 6705.40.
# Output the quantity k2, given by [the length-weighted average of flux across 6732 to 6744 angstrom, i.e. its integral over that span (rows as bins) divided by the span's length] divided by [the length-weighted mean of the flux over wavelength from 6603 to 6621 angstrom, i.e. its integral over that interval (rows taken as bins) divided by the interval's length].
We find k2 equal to 0.951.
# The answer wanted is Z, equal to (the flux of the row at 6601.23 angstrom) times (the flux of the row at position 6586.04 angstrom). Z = 331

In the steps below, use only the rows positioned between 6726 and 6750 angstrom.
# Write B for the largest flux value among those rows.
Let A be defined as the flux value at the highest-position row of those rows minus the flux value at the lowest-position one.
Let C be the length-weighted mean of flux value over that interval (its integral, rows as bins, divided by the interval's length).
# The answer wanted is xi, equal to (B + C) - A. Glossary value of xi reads 34.7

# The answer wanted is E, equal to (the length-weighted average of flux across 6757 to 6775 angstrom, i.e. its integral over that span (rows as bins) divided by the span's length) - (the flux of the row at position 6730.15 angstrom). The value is -0.1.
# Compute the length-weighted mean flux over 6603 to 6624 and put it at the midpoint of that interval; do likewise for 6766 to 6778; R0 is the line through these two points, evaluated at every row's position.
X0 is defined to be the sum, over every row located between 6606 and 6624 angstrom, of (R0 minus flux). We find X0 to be -0.1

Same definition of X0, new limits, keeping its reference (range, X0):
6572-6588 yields 1.5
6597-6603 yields 0.1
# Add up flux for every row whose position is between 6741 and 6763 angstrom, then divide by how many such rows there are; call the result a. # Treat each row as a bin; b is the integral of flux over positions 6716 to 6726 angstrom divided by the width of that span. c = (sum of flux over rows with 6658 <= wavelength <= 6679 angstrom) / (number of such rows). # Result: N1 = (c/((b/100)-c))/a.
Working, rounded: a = 17.0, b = 16.90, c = 17.2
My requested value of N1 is -0.0595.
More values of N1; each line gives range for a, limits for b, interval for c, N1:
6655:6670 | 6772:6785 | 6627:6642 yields -0.0583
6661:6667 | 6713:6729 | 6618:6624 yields -0.0599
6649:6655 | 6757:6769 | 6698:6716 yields -0.0572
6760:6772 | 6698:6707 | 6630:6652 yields -0.0591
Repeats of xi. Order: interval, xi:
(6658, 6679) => 36.5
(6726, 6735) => 34.3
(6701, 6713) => 34.9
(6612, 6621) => 35.8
